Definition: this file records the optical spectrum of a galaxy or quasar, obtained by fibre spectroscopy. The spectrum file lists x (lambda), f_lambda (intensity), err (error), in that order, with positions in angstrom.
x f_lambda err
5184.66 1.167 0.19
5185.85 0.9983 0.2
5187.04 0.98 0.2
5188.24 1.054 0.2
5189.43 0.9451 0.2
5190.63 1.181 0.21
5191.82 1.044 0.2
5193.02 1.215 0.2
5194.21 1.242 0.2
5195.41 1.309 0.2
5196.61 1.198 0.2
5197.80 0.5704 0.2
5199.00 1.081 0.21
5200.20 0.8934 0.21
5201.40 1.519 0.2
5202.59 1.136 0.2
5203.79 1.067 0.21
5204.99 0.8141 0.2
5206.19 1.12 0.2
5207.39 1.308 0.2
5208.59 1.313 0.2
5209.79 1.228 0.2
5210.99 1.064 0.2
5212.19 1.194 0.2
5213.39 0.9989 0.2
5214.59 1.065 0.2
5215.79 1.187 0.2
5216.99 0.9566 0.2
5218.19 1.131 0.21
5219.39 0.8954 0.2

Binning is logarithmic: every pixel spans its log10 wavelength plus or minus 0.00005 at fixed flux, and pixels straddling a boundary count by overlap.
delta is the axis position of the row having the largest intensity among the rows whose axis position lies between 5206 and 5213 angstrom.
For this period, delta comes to 5208.59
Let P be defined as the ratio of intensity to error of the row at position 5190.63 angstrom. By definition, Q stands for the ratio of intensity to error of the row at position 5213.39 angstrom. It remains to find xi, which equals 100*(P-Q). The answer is 63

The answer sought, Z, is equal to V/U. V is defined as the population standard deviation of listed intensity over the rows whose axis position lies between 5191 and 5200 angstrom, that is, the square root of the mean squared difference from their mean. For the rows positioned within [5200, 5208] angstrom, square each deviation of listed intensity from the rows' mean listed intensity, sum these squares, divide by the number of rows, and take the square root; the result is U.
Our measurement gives 1.0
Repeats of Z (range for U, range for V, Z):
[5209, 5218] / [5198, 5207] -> 2.1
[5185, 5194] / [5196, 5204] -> 2.8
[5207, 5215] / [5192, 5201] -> 2.1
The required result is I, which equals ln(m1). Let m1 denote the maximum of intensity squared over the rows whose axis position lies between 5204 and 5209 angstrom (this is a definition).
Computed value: 0.54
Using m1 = 1.7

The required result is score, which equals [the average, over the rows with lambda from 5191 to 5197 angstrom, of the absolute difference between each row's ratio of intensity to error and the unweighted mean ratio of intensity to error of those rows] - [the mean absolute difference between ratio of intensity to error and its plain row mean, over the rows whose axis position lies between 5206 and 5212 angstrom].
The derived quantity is -0.1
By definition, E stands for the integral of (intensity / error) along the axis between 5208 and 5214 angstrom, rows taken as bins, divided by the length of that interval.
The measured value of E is 5.8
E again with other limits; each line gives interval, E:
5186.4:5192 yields 5.1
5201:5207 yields 5.6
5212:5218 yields 5.4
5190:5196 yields 5.9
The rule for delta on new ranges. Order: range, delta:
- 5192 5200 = 5195.41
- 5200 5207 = 5201.40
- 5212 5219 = 5212.19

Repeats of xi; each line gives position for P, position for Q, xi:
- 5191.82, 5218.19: -17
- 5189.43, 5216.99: -6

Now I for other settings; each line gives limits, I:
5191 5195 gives 0.43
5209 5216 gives 0.41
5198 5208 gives 0.84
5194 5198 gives 0.54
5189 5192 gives 0.33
